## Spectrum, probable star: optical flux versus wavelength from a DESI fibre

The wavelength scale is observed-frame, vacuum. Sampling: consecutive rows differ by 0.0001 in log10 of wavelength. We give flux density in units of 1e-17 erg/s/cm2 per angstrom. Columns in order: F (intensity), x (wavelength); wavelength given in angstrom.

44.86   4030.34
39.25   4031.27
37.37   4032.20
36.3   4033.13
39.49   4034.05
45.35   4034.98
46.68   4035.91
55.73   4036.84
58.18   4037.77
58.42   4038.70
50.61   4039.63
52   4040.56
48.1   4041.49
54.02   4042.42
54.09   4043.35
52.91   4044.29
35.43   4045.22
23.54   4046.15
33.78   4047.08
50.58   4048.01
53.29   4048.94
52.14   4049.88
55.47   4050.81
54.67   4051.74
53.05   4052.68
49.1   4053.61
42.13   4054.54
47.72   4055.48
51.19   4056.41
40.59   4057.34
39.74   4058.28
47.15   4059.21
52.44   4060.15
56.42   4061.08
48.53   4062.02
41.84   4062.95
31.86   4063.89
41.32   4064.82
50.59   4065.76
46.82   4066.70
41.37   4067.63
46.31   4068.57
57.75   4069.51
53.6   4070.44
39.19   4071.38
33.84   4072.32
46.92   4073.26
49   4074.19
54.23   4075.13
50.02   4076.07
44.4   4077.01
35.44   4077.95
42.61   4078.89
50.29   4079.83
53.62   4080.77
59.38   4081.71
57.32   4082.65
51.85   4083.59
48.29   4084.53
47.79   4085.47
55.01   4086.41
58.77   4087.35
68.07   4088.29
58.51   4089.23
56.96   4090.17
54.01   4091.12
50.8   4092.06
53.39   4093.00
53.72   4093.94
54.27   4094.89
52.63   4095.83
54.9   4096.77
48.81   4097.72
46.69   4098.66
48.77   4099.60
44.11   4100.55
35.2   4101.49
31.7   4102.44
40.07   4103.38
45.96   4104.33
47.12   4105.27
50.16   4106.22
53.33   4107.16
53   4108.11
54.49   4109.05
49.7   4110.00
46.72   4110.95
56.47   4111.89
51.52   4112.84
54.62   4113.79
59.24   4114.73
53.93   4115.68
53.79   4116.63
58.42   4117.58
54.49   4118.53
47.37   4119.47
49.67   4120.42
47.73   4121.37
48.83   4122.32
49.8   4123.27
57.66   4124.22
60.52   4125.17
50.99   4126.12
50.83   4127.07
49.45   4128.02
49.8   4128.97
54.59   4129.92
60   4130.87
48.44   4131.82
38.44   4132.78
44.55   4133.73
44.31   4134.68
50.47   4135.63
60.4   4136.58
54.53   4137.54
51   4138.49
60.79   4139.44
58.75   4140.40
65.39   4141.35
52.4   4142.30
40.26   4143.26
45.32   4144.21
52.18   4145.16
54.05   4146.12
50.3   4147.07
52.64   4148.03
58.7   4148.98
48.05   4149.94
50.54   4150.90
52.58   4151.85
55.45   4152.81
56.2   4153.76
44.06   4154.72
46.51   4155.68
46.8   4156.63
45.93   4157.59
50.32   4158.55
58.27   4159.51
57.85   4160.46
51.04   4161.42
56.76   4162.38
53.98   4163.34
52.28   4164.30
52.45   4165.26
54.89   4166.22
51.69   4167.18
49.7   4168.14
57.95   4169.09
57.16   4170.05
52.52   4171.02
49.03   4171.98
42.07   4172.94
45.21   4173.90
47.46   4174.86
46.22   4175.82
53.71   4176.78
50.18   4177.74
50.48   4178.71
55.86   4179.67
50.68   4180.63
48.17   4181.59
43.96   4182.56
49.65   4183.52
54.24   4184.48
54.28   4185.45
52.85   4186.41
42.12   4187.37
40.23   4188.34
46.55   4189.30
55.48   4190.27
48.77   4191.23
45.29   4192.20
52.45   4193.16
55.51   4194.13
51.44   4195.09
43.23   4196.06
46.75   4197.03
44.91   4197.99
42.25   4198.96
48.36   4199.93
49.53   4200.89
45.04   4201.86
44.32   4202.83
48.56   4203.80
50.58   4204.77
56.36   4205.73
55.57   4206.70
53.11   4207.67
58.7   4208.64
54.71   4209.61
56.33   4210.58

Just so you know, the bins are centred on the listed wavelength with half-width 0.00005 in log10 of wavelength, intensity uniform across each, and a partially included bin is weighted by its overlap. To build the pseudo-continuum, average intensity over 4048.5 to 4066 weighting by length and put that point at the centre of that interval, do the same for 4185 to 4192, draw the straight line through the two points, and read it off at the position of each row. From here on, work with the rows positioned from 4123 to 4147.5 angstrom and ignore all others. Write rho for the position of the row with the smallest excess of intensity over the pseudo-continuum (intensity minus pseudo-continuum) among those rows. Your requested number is 4132.78 angstrom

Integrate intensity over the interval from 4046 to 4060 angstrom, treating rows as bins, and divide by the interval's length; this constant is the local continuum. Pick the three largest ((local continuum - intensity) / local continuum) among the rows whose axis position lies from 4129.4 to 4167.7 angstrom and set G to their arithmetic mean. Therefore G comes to 0.13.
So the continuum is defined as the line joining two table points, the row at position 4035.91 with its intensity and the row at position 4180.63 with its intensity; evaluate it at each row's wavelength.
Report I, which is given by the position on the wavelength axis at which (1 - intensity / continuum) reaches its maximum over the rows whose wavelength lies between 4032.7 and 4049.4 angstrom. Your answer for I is 4046.15 angstrom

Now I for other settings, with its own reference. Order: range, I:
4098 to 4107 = 4102.44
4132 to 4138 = 4132.78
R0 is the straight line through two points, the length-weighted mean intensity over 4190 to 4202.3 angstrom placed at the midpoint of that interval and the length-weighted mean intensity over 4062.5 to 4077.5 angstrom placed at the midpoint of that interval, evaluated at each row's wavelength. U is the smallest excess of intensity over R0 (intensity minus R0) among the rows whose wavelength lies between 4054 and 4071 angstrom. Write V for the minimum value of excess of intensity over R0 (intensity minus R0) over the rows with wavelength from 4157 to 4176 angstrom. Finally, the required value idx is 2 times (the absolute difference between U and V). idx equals 15.7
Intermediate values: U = -13.6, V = -6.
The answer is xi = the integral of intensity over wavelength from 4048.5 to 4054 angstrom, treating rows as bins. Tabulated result 291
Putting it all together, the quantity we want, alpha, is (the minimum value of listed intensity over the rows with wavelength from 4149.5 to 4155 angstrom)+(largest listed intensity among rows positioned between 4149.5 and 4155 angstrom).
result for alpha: 100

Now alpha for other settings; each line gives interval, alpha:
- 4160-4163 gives 109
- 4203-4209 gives 107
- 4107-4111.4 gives 101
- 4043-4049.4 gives 78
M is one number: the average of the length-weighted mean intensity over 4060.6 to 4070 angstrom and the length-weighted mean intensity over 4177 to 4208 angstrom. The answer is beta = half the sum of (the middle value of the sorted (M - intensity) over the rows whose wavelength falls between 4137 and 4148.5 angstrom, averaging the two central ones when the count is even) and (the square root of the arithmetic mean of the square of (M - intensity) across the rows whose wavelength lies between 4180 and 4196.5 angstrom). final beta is 0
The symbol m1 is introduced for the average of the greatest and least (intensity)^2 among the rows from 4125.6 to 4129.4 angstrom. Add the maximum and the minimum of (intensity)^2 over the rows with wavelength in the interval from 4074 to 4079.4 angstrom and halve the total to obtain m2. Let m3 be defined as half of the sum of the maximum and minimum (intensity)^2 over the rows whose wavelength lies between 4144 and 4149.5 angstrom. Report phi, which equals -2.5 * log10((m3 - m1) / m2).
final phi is 2.4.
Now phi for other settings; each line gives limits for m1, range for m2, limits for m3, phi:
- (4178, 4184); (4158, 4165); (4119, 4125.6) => 2.1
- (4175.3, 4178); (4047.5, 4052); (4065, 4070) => 5.9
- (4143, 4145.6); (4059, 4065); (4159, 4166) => 1.0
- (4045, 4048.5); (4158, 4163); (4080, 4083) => 0.6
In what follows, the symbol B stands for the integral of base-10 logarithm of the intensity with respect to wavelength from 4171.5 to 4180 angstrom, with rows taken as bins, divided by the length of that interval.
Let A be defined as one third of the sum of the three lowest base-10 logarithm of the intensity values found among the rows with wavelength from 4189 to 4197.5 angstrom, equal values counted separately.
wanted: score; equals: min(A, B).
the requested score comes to 1.653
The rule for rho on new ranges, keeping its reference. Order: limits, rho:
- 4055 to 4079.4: 4063.89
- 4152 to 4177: 4172.94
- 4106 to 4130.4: 4110.95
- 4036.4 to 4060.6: 4046.15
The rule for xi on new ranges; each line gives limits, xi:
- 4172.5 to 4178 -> 261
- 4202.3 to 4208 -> 292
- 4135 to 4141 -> 335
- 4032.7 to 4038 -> 247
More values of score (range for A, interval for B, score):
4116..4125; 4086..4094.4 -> 1.681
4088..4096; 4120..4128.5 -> 1.712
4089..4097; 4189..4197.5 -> 1.692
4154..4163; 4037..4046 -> 1.658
